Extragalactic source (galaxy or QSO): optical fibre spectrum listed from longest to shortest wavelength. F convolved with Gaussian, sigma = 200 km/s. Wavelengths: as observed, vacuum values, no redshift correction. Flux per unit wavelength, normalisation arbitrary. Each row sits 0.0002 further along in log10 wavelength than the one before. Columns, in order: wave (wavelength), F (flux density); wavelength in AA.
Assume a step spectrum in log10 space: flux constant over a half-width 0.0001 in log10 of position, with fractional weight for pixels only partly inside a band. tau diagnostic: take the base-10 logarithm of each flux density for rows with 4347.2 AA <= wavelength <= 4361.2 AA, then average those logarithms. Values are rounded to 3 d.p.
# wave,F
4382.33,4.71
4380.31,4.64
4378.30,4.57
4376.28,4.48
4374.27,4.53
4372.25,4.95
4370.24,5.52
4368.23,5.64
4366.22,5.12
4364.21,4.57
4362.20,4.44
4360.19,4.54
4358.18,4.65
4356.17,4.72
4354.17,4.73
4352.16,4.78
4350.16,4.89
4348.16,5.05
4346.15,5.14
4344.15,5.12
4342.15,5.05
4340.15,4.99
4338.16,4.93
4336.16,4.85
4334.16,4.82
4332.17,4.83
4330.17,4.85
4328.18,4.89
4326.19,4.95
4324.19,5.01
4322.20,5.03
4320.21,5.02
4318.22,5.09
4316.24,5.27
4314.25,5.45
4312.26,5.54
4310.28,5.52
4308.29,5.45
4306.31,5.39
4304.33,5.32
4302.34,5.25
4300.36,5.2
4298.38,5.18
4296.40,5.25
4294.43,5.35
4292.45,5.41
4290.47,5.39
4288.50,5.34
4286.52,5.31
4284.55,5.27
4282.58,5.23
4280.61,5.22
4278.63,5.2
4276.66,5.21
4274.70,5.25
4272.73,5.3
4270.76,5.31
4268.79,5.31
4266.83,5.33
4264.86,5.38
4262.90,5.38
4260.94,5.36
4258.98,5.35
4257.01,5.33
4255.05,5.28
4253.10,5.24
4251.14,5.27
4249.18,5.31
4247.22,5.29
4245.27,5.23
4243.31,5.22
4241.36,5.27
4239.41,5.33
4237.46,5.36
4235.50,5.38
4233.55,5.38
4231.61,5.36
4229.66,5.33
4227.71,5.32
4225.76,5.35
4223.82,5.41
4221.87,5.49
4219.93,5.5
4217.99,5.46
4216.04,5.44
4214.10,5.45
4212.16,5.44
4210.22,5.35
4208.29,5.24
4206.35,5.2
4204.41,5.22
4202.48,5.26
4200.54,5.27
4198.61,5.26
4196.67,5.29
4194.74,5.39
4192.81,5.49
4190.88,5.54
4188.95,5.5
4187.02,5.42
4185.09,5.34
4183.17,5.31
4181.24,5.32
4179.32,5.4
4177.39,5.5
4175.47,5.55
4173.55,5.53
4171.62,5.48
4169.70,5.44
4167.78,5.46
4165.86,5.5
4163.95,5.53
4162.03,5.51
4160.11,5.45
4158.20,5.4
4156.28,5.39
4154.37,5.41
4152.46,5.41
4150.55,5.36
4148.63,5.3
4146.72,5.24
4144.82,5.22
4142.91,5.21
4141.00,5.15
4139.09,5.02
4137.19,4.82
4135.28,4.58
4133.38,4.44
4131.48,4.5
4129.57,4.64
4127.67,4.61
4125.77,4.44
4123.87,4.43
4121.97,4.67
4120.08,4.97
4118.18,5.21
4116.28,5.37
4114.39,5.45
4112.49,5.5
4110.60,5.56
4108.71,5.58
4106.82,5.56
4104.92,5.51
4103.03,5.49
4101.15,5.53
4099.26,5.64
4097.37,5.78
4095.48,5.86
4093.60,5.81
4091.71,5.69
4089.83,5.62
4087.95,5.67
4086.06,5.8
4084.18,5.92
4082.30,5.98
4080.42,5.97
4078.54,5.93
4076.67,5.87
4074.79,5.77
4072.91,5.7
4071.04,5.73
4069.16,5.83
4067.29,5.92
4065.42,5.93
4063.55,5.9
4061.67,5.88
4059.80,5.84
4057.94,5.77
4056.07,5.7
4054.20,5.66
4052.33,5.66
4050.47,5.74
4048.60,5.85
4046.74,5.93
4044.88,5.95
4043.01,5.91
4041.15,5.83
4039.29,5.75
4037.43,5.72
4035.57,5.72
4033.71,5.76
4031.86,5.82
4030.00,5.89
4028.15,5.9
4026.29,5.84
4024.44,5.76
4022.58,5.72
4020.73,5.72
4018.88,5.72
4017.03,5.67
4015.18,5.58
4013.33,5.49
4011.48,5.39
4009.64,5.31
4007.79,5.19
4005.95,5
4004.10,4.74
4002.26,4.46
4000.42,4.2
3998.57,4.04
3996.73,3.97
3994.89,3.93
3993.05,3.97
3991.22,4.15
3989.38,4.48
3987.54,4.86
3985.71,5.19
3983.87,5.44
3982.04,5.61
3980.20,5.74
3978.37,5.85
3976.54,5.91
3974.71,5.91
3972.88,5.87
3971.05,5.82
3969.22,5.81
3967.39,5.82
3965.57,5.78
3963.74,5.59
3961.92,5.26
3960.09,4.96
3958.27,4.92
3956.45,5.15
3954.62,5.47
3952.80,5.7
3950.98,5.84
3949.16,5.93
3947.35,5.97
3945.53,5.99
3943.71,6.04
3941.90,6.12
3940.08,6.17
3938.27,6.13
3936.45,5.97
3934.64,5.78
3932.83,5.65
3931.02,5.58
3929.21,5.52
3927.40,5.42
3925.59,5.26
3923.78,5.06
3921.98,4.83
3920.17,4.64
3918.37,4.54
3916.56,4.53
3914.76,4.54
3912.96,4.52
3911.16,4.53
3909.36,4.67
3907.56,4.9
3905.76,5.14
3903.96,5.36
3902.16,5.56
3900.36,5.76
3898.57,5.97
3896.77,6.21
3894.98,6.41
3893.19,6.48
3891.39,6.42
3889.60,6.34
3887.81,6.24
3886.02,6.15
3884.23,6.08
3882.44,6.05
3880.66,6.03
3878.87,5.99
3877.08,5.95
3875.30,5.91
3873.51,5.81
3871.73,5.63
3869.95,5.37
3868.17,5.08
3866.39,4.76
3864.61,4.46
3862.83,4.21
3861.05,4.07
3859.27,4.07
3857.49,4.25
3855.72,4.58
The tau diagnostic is 0.678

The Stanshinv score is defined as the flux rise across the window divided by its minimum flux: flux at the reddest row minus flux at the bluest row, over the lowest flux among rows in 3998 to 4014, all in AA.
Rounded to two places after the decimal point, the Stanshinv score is 0.36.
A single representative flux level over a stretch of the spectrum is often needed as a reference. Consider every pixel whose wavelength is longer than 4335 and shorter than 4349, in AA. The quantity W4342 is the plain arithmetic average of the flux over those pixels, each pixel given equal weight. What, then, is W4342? 5.0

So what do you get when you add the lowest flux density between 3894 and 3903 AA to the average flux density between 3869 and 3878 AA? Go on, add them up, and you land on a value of 11.3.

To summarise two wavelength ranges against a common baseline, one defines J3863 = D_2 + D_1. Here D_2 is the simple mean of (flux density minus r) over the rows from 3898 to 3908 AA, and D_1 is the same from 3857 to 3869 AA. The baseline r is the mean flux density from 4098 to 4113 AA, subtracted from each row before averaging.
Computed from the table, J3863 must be -1.2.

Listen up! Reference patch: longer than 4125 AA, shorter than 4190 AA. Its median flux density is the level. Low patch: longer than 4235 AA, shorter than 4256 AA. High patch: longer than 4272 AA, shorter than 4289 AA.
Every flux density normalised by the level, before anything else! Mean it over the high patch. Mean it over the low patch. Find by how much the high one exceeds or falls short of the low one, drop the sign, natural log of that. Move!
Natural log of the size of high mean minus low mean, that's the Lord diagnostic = -5.2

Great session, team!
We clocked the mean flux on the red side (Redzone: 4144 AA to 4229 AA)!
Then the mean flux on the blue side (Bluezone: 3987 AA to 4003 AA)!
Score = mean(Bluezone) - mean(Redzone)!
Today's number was -1.2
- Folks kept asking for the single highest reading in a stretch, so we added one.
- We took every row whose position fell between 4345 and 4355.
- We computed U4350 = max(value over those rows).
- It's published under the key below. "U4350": 5.14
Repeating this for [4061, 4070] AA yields 5.93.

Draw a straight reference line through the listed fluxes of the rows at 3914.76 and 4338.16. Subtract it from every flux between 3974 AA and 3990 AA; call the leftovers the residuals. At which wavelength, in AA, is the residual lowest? 3989.38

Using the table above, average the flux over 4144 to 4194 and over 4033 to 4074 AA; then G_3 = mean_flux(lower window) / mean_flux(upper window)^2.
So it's 0.197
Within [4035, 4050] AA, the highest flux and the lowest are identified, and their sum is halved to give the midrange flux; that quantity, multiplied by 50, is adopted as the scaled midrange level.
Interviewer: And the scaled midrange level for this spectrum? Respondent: 292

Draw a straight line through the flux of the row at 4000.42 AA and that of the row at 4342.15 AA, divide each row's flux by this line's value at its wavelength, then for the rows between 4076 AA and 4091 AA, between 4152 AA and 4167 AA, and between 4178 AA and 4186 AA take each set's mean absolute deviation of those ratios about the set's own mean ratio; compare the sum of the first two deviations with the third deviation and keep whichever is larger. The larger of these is 0.036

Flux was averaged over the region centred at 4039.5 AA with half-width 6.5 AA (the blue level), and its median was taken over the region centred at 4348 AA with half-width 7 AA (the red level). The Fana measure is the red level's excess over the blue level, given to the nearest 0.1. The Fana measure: -0.8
